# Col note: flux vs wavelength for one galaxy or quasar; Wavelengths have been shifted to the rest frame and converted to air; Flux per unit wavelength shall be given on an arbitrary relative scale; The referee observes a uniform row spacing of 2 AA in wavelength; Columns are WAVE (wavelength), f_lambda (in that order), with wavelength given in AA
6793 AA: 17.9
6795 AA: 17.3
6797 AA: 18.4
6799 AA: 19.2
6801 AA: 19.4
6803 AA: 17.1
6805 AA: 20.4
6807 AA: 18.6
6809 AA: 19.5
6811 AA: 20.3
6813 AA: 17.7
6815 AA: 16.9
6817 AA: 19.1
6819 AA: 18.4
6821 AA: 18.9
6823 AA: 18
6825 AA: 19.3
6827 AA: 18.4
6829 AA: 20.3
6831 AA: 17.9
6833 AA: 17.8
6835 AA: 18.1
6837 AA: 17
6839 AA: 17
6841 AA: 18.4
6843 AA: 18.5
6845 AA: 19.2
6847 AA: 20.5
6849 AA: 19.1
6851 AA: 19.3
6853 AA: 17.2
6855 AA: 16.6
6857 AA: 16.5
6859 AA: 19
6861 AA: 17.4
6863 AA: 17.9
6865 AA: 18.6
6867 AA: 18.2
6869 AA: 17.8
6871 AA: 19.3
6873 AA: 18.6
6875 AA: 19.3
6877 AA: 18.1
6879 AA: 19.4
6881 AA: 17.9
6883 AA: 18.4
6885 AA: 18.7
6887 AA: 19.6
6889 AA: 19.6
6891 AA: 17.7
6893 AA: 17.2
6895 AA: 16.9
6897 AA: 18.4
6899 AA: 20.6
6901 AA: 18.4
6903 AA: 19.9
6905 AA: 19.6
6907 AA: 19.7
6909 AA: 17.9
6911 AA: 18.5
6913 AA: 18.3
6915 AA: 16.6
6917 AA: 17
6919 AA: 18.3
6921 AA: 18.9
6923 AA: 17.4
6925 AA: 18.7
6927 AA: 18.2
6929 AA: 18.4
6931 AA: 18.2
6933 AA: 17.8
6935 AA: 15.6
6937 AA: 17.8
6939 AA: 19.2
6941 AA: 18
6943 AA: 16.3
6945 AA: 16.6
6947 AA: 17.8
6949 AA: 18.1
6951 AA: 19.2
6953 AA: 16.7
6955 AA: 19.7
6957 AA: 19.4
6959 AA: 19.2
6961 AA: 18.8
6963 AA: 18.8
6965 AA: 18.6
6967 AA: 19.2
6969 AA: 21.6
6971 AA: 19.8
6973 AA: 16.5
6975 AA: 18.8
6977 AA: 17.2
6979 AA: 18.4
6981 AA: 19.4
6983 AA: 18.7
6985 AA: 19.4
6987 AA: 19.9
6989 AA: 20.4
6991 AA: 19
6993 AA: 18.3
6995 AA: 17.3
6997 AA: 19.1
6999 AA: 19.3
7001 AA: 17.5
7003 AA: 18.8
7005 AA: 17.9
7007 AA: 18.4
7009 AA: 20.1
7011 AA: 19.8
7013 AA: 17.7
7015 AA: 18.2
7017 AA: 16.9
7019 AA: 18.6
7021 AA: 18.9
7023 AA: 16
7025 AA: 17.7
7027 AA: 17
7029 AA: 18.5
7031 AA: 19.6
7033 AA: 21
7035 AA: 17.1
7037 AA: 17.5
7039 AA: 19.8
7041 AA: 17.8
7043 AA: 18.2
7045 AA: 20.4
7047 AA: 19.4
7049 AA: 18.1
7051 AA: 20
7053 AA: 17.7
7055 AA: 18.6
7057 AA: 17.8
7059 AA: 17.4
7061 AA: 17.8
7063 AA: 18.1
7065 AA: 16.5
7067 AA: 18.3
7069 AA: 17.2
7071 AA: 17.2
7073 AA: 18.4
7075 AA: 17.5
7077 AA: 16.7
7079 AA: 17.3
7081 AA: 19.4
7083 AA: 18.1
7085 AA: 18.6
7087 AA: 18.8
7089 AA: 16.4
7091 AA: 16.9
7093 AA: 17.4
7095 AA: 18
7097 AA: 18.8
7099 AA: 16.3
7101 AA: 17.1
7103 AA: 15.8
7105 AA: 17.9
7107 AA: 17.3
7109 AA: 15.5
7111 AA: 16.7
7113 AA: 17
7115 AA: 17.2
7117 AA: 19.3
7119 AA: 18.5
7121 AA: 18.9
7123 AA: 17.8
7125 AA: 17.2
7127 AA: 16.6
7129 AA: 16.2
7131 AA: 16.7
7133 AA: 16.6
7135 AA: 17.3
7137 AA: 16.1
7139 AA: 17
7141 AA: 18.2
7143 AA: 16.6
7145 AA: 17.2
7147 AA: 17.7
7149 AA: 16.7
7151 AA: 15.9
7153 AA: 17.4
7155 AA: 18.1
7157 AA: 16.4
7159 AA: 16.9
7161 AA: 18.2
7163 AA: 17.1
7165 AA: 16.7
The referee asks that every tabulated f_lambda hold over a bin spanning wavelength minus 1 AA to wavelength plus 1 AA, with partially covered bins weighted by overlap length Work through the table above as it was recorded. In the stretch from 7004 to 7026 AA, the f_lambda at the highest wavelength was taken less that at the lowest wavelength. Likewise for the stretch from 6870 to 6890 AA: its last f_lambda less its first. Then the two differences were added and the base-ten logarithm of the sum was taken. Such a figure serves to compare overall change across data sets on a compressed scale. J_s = -1.00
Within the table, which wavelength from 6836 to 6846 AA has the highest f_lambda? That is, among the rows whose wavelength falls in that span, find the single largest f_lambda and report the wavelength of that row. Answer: 6845 AA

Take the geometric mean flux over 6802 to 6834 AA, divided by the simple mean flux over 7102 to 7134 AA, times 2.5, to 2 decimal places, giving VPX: 2.71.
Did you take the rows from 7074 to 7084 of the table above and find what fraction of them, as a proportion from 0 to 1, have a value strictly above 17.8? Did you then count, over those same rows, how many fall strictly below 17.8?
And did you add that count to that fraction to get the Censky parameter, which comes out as 3.4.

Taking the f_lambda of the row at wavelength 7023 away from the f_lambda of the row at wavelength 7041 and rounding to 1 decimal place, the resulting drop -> 1.8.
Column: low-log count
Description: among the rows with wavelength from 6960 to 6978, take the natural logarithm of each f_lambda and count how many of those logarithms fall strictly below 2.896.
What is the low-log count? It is 2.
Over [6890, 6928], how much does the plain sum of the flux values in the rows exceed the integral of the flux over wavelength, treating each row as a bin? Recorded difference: -348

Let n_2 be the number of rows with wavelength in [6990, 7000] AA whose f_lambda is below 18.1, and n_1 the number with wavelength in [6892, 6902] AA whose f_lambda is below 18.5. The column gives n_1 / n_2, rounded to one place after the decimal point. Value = 4.0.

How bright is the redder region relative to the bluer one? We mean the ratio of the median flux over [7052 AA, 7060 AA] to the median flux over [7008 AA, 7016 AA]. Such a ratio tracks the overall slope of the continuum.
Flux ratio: 0.93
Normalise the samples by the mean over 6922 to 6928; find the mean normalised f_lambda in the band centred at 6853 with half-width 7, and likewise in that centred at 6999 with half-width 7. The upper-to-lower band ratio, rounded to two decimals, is 1.00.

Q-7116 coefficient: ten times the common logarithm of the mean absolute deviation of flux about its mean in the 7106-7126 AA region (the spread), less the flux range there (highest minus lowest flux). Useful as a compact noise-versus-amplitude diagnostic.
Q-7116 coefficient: -4.4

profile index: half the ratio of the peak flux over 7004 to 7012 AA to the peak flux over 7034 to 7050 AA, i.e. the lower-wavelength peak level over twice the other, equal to 0.49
